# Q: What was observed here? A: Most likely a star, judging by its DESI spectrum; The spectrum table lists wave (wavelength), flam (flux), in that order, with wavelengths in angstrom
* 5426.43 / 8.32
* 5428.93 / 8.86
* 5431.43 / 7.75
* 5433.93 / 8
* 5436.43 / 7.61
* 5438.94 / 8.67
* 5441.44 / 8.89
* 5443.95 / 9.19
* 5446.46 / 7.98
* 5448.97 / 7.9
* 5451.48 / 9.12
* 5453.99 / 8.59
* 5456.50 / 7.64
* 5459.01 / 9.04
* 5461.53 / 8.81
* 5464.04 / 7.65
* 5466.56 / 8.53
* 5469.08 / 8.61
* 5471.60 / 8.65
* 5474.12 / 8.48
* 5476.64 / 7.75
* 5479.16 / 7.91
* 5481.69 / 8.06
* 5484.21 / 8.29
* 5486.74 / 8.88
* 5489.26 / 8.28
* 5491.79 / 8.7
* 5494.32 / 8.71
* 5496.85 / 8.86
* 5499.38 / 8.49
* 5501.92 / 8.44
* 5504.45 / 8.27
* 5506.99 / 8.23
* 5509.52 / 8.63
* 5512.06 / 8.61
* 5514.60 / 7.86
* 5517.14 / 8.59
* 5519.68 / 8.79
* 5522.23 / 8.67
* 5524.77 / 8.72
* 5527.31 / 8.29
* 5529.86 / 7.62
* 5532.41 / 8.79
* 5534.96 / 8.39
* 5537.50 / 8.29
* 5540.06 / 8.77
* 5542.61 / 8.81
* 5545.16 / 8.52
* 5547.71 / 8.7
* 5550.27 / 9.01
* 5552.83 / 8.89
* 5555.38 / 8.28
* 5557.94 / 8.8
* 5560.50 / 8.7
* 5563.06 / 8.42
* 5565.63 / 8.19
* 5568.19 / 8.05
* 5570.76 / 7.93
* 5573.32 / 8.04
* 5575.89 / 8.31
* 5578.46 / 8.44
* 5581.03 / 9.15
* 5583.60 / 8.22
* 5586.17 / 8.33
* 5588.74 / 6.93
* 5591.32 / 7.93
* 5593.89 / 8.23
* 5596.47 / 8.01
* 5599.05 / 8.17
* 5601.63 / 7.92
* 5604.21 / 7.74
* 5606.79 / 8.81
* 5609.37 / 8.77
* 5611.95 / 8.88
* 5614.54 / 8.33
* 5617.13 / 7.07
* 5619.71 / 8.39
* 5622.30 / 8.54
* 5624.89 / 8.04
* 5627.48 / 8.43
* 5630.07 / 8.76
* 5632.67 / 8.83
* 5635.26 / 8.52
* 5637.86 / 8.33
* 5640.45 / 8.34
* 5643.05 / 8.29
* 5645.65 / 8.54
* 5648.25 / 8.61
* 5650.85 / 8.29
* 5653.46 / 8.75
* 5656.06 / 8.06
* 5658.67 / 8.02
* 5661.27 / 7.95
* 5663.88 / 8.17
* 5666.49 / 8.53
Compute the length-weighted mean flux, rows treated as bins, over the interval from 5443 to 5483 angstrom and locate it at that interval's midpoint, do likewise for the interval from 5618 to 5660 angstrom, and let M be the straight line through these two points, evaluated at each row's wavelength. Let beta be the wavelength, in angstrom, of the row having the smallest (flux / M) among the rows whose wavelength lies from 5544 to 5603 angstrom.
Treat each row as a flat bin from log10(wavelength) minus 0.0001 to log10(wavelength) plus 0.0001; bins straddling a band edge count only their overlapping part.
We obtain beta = 5588.74 angstrom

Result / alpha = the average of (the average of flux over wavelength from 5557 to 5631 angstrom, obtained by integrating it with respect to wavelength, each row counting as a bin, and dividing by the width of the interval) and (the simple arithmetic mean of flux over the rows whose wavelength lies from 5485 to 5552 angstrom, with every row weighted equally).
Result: 8.40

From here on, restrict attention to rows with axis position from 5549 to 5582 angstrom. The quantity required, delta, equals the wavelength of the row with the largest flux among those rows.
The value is 5581.03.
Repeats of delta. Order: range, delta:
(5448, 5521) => 5451.48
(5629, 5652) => 5632.67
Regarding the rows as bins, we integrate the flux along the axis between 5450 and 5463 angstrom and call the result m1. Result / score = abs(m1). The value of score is 112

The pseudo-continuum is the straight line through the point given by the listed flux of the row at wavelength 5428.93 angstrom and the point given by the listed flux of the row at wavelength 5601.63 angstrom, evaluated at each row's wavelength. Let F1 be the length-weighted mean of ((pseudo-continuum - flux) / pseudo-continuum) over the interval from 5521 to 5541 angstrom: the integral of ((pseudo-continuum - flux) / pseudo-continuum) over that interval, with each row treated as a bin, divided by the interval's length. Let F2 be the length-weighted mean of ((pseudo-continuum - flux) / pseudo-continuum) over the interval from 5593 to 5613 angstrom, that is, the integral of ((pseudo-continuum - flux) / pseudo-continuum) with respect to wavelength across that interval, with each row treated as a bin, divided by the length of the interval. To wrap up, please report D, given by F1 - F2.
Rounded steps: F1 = -0.016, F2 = -0.05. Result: 0.03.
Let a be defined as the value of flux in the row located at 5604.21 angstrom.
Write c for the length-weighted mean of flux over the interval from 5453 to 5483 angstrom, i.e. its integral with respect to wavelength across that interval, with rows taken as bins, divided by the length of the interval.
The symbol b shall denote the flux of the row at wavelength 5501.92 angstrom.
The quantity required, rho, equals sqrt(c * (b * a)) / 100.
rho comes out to 0.233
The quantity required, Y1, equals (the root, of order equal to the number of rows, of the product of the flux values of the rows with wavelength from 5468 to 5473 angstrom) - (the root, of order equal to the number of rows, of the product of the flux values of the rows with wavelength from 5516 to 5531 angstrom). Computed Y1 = 0.19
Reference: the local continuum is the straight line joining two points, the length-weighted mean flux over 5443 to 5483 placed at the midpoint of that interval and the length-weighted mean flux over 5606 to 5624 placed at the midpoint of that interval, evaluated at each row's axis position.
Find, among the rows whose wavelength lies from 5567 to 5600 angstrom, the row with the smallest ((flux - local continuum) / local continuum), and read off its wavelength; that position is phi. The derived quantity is 5588.74 angstrom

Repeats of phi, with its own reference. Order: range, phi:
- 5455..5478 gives 5456.50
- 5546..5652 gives 5588.74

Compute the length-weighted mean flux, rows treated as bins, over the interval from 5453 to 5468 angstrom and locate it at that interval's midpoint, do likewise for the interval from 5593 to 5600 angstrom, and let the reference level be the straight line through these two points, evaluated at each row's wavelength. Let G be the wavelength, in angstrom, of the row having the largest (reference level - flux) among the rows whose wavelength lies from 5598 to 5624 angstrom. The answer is 5617.13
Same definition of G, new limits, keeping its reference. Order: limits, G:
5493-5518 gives 5514.60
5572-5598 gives 5588.74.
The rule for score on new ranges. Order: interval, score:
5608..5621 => 108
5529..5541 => 101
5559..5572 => 107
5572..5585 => 110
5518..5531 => 110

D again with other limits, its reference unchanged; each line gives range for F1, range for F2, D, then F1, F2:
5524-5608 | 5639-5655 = 0.07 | -0.028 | -0.10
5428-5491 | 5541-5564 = 0.10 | 0.038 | -0.06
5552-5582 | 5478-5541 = -0.04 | -0.038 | 0.00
